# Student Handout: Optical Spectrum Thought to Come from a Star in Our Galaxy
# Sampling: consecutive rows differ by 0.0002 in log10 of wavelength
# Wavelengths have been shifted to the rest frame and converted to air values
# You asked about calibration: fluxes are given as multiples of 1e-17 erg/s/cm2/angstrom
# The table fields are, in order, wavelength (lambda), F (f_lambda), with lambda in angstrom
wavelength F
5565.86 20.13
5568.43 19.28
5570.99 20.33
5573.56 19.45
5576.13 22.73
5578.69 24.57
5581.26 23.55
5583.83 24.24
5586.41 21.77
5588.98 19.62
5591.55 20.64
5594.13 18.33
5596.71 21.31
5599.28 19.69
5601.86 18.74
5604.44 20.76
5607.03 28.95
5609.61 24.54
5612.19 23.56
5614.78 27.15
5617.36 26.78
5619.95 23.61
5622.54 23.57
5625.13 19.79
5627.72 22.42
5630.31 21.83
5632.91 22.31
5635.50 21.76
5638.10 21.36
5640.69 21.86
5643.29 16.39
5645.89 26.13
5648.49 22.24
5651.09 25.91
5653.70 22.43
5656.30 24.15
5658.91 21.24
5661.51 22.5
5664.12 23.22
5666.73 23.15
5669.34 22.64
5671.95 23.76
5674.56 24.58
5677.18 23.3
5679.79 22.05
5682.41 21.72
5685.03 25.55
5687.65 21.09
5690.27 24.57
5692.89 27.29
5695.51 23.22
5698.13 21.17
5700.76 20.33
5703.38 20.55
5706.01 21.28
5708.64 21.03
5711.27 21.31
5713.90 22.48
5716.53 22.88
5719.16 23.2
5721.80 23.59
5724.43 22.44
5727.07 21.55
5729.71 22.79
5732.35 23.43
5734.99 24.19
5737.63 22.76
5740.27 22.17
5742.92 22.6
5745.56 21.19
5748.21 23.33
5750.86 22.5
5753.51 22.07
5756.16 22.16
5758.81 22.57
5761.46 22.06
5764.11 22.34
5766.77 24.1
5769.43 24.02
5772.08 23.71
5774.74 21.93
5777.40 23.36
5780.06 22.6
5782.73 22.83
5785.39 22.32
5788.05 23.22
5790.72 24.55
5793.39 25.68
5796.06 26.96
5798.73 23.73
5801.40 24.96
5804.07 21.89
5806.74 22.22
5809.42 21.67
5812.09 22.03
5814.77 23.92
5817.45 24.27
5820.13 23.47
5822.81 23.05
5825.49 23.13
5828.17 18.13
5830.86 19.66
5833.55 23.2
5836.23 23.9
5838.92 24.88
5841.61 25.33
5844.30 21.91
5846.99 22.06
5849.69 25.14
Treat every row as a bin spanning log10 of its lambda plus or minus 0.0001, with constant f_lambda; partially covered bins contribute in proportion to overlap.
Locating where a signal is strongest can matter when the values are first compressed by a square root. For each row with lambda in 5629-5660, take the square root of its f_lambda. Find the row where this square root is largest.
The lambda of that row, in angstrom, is 5645.89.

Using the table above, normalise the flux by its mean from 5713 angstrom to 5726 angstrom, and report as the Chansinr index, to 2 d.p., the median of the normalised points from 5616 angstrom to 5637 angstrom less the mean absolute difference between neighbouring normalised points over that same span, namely 0.91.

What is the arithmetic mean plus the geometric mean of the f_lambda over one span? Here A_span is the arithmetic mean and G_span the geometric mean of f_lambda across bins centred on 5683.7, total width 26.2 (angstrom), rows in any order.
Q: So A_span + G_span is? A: 47.4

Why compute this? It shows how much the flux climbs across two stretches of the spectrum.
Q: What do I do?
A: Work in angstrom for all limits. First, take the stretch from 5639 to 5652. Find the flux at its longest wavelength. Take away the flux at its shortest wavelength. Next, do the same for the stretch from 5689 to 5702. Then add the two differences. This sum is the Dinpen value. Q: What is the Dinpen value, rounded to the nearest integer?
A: 0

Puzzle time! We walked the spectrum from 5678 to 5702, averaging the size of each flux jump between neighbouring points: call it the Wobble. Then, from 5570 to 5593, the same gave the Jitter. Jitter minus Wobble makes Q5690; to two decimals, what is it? -1.05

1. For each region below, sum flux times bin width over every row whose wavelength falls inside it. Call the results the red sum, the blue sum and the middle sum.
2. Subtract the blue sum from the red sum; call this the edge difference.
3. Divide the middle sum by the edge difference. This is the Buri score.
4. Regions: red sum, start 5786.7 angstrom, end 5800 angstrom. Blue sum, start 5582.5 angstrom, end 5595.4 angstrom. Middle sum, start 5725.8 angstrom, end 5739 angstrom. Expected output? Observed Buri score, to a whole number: 5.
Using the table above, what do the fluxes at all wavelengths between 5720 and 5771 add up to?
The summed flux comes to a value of 432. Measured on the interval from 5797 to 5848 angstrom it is 433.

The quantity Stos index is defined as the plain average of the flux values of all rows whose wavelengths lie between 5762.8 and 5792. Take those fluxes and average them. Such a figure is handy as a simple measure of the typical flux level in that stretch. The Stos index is 23.2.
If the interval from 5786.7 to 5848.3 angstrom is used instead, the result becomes 23.2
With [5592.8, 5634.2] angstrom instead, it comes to 22.7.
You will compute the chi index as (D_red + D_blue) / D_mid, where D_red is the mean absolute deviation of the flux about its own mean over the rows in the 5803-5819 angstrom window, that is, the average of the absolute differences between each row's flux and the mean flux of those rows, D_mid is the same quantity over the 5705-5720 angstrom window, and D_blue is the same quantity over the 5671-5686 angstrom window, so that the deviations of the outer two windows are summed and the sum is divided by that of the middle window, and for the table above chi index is 2.5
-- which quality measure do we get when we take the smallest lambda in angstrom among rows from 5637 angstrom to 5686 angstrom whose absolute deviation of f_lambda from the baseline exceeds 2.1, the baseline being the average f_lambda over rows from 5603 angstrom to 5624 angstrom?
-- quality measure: 5638.10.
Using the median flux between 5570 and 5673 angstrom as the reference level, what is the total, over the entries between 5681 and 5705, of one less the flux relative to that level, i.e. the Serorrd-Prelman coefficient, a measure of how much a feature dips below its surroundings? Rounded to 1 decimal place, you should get -0.2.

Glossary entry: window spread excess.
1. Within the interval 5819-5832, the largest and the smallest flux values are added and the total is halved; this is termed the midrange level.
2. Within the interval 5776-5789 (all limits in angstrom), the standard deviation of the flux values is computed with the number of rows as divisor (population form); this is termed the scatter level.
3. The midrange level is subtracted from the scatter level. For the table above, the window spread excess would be -20.4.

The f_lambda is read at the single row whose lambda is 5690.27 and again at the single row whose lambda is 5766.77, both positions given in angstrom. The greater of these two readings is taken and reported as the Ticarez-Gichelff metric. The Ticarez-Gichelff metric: 24.6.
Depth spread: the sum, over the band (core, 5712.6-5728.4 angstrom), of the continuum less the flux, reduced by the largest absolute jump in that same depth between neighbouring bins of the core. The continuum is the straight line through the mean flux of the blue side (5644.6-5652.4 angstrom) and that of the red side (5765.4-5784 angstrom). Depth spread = 6.0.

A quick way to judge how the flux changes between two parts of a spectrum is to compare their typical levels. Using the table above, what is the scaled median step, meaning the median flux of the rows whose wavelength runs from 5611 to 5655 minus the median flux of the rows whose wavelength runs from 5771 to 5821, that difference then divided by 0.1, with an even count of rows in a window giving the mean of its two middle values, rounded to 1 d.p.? -9.4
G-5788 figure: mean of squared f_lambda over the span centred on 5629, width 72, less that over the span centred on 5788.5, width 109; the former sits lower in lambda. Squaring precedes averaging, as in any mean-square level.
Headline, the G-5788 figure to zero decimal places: -15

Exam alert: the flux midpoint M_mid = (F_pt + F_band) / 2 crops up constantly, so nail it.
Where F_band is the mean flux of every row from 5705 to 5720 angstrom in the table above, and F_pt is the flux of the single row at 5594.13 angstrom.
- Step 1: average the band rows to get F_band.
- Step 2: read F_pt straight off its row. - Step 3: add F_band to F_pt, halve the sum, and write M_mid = 20.2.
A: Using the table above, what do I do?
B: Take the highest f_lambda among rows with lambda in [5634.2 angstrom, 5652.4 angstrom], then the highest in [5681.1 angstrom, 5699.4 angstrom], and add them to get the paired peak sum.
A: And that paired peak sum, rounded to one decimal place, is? 53.4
